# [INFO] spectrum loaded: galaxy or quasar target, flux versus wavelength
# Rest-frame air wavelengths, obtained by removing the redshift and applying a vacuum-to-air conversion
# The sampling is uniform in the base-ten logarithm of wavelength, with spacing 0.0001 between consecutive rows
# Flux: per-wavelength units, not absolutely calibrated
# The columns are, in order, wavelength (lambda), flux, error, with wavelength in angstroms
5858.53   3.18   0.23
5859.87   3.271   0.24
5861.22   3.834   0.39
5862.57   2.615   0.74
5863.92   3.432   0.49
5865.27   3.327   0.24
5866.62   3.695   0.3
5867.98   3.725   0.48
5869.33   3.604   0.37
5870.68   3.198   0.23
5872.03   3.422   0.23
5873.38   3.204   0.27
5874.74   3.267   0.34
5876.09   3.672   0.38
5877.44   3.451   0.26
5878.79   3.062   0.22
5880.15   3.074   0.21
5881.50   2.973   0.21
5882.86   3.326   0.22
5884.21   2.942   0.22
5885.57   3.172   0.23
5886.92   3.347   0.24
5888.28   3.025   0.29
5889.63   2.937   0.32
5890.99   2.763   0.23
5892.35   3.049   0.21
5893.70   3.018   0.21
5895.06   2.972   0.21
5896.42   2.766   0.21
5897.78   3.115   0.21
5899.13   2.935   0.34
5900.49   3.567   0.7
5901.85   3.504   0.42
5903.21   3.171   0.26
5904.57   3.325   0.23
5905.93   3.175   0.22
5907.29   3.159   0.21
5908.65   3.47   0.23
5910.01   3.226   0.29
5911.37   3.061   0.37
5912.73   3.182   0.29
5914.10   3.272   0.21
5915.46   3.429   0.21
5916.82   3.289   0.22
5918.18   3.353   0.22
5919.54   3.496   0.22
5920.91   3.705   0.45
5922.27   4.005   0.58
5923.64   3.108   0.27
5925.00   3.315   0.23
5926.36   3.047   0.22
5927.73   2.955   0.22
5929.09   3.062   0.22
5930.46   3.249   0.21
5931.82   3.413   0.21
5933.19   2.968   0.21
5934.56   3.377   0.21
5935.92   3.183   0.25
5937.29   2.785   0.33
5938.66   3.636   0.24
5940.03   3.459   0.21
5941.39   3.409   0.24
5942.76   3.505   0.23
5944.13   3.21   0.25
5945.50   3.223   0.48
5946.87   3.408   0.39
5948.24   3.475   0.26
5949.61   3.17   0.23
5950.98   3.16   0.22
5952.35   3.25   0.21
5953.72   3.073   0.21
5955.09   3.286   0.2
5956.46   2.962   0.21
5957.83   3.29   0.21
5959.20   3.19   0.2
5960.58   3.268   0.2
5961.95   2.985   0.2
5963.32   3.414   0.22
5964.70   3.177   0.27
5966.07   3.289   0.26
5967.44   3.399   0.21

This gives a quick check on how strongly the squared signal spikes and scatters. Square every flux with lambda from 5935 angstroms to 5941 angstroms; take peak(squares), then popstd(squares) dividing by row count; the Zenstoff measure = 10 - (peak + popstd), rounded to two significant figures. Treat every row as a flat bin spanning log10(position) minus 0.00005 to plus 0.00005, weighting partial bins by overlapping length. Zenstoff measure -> -5.3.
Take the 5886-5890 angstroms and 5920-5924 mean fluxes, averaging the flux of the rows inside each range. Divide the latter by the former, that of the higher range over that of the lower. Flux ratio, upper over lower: 1.16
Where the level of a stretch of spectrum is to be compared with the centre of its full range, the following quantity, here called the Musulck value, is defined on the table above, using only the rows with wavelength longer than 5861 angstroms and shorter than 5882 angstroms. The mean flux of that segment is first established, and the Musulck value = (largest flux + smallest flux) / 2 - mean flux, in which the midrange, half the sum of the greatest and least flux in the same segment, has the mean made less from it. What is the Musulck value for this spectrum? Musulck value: -0.12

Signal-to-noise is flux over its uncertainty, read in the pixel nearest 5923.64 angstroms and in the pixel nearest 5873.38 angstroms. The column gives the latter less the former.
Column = 0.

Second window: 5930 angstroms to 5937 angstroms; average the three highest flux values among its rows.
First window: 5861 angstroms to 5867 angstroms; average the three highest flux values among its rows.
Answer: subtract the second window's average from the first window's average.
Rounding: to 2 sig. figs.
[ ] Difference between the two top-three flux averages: 0.31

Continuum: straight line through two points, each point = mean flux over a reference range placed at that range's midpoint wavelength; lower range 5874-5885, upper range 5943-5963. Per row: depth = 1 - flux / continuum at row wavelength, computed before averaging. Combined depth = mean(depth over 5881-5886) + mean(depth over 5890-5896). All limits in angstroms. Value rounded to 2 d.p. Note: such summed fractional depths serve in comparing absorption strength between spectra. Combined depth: 0.12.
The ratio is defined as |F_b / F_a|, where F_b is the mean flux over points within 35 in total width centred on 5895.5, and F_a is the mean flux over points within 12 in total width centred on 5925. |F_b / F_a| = 0.94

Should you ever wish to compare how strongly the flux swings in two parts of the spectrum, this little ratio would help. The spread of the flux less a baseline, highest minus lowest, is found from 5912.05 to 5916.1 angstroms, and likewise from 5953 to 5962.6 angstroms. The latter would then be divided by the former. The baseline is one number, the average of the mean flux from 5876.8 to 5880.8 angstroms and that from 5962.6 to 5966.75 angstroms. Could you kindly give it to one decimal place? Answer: 1.3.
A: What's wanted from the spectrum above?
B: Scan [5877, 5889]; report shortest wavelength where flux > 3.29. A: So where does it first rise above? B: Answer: 5877.44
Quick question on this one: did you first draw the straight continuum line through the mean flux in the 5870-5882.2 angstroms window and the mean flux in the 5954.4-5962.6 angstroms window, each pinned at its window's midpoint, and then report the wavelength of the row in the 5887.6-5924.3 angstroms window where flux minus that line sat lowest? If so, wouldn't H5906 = 5890.99 angstroms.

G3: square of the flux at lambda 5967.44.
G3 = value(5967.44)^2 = 11.6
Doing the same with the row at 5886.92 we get 11.2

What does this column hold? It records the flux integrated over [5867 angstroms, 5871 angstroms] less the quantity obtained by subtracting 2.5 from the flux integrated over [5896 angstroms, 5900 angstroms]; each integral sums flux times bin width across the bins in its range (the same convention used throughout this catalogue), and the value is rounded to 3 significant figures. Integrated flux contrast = 4.75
